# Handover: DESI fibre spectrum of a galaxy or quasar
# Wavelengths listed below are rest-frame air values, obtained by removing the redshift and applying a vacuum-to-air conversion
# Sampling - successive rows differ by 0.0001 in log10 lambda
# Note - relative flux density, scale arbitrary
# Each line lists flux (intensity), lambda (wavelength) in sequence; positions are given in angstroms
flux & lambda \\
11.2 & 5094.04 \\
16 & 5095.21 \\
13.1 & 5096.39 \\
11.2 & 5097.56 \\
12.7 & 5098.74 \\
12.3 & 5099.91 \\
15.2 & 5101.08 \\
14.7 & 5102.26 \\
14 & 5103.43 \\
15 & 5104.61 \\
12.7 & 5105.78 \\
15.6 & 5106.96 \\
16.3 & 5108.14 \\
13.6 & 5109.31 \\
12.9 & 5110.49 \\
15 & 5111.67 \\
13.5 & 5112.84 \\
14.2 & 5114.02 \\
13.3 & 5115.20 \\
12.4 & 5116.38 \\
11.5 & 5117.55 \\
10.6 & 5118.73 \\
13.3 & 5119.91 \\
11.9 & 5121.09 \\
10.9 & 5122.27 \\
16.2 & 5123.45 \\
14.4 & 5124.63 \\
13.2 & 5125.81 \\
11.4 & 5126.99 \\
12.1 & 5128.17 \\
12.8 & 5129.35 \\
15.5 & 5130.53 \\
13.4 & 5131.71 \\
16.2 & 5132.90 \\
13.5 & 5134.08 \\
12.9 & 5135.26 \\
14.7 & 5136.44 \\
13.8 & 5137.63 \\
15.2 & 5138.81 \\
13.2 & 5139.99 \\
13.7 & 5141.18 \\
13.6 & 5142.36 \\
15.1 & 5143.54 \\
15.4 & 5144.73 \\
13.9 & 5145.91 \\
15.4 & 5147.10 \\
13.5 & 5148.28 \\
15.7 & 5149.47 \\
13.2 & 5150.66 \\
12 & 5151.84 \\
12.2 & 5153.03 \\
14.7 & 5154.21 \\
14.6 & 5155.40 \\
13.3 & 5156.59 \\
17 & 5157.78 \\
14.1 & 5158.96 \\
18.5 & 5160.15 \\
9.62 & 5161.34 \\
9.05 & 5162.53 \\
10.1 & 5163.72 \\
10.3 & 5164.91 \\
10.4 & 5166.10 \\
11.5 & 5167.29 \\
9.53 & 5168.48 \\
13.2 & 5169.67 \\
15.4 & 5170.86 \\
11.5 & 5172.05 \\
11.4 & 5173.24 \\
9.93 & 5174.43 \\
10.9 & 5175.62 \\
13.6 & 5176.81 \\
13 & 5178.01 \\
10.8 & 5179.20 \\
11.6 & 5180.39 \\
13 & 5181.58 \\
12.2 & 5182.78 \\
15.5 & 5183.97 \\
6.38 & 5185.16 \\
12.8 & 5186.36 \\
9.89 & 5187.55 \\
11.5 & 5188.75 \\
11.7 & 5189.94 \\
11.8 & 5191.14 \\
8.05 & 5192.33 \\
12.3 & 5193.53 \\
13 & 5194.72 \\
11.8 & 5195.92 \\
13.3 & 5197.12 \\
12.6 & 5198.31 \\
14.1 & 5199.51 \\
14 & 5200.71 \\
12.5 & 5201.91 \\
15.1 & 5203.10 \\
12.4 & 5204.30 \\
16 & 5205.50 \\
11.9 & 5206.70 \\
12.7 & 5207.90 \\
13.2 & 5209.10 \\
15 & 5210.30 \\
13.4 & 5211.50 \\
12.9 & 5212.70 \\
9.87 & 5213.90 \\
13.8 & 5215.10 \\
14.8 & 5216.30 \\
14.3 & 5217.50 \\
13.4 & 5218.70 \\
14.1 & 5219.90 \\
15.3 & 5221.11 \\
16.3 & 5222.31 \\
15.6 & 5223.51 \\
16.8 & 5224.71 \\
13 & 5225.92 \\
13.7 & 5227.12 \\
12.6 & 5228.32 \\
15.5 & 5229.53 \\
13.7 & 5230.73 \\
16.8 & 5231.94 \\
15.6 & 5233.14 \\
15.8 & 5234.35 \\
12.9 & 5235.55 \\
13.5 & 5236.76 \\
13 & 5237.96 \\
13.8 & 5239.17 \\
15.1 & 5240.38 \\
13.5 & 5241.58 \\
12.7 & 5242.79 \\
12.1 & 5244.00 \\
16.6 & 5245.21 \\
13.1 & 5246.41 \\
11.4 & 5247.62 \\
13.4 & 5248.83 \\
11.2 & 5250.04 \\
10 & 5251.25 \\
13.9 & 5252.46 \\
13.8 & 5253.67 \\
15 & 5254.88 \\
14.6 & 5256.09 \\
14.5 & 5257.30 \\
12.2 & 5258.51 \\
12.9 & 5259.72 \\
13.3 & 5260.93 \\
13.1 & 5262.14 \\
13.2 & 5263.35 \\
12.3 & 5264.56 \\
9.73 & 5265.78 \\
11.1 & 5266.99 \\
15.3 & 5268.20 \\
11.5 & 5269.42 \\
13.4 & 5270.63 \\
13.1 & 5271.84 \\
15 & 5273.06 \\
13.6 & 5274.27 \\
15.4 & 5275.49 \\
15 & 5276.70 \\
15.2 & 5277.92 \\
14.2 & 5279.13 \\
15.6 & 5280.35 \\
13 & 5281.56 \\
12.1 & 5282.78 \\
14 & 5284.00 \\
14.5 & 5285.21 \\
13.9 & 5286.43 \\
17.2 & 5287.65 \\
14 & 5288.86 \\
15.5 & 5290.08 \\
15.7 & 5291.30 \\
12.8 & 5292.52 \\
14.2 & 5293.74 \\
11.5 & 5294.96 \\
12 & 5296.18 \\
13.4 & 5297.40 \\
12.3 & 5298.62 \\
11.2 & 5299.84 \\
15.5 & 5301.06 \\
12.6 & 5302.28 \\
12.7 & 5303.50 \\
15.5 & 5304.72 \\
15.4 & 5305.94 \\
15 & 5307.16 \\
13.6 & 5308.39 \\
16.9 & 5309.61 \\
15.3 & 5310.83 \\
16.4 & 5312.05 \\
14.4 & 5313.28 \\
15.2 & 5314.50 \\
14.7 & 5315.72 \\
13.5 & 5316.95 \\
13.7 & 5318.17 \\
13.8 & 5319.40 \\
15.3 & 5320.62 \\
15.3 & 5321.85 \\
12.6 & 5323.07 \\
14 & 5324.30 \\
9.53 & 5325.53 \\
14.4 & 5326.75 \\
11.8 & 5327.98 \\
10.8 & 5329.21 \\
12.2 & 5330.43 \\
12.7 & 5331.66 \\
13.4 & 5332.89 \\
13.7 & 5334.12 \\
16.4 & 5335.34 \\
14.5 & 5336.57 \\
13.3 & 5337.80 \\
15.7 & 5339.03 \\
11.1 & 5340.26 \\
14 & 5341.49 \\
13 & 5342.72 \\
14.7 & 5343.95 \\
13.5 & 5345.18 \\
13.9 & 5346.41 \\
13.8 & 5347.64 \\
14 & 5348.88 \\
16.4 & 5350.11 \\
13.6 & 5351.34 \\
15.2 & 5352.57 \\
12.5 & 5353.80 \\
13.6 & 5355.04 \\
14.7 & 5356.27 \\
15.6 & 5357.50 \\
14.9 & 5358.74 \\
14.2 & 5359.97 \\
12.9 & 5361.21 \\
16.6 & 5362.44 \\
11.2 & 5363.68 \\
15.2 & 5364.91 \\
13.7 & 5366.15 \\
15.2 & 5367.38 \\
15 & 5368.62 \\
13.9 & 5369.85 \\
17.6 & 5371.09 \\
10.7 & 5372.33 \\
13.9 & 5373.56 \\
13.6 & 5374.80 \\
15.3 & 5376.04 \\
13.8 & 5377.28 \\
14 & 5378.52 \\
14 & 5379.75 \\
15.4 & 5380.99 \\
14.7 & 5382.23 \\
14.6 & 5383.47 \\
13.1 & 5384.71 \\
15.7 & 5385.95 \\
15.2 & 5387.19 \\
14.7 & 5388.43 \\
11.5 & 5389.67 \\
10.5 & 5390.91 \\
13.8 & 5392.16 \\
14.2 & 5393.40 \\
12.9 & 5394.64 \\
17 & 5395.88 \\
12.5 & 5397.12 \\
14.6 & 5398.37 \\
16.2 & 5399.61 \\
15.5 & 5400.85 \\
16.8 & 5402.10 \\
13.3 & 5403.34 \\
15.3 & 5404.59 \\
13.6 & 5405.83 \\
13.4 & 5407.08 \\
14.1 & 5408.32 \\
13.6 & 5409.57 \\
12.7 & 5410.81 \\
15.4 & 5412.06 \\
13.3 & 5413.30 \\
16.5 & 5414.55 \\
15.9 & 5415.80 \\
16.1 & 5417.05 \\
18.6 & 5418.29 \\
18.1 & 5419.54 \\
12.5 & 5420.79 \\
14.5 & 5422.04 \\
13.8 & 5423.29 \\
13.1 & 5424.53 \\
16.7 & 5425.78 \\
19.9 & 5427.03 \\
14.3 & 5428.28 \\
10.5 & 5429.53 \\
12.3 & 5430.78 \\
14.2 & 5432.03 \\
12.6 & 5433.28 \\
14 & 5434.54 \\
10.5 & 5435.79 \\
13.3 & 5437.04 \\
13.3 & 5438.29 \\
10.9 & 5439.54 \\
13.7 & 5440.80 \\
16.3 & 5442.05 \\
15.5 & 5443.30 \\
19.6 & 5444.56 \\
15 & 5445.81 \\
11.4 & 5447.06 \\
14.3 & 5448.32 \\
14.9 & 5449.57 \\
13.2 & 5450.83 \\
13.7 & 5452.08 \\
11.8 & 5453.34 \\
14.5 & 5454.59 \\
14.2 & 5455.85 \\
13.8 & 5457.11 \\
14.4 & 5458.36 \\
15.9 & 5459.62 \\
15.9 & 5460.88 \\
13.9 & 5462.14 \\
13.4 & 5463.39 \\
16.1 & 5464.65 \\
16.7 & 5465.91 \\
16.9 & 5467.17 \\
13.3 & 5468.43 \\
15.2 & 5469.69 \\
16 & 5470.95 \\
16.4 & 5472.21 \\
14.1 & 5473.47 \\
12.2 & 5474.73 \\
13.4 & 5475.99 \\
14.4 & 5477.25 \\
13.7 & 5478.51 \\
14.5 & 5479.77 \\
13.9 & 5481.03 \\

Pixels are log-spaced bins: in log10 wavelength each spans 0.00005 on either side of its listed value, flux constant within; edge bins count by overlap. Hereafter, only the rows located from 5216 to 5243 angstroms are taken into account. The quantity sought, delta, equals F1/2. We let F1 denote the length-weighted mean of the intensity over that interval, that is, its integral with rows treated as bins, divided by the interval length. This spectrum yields 7.22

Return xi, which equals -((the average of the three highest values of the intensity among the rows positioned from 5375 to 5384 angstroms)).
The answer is -15.1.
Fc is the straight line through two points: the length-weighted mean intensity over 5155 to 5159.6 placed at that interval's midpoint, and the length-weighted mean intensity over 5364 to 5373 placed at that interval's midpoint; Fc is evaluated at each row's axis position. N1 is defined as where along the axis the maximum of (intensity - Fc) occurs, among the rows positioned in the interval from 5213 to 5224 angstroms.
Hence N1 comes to 5222.31 angstroms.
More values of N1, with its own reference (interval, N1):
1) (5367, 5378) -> 5371.09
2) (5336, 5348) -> 5339.03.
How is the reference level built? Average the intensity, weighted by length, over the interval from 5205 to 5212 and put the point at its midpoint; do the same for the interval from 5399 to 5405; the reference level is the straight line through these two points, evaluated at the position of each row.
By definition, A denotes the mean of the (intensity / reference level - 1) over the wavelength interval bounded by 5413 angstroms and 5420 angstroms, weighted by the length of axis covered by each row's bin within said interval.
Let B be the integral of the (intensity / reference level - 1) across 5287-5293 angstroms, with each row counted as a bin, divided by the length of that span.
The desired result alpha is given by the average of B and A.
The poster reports 0.06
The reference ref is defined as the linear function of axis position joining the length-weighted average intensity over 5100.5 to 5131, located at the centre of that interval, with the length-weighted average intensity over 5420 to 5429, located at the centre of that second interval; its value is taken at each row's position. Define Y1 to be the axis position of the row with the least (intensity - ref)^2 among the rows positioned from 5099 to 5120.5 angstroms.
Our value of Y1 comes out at 5112.84 angstroms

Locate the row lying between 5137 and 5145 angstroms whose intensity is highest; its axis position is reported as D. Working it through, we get 5144.73 angstroms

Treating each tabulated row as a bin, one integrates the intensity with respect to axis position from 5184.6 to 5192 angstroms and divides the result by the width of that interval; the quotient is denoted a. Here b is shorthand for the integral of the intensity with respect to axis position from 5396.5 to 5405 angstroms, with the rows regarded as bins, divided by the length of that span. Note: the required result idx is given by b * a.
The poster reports 158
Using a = 10.6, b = 14.9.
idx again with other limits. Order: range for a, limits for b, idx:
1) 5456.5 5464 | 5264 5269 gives 176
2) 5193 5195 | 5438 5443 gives 173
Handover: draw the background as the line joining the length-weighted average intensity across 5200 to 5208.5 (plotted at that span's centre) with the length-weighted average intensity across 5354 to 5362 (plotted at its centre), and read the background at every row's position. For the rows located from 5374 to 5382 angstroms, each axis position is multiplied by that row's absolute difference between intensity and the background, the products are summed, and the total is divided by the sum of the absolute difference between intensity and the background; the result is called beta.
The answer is 5377.8 angstroms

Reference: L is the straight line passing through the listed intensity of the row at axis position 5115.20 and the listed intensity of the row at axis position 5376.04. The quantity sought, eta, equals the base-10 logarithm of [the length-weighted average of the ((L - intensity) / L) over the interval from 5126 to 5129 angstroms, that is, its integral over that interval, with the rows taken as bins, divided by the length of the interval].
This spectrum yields -0.99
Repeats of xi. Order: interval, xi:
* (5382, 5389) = -15.2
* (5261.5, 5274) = -14.6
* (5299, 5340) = -16.6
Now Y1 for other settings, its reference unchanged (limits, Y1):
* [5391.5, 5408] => 5398.37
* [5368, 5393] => 5382.23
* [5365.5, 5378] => 5368.62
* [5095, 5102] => 5096.39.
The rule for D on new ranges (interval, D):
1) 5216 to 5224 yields 5222.31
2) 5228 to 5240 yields 5231.94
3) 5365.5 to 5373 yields 5371.09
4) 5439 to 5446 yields 5444.56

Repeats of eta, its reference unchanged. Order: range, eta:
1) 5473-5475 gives -0.76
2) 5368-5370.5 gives -1.30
